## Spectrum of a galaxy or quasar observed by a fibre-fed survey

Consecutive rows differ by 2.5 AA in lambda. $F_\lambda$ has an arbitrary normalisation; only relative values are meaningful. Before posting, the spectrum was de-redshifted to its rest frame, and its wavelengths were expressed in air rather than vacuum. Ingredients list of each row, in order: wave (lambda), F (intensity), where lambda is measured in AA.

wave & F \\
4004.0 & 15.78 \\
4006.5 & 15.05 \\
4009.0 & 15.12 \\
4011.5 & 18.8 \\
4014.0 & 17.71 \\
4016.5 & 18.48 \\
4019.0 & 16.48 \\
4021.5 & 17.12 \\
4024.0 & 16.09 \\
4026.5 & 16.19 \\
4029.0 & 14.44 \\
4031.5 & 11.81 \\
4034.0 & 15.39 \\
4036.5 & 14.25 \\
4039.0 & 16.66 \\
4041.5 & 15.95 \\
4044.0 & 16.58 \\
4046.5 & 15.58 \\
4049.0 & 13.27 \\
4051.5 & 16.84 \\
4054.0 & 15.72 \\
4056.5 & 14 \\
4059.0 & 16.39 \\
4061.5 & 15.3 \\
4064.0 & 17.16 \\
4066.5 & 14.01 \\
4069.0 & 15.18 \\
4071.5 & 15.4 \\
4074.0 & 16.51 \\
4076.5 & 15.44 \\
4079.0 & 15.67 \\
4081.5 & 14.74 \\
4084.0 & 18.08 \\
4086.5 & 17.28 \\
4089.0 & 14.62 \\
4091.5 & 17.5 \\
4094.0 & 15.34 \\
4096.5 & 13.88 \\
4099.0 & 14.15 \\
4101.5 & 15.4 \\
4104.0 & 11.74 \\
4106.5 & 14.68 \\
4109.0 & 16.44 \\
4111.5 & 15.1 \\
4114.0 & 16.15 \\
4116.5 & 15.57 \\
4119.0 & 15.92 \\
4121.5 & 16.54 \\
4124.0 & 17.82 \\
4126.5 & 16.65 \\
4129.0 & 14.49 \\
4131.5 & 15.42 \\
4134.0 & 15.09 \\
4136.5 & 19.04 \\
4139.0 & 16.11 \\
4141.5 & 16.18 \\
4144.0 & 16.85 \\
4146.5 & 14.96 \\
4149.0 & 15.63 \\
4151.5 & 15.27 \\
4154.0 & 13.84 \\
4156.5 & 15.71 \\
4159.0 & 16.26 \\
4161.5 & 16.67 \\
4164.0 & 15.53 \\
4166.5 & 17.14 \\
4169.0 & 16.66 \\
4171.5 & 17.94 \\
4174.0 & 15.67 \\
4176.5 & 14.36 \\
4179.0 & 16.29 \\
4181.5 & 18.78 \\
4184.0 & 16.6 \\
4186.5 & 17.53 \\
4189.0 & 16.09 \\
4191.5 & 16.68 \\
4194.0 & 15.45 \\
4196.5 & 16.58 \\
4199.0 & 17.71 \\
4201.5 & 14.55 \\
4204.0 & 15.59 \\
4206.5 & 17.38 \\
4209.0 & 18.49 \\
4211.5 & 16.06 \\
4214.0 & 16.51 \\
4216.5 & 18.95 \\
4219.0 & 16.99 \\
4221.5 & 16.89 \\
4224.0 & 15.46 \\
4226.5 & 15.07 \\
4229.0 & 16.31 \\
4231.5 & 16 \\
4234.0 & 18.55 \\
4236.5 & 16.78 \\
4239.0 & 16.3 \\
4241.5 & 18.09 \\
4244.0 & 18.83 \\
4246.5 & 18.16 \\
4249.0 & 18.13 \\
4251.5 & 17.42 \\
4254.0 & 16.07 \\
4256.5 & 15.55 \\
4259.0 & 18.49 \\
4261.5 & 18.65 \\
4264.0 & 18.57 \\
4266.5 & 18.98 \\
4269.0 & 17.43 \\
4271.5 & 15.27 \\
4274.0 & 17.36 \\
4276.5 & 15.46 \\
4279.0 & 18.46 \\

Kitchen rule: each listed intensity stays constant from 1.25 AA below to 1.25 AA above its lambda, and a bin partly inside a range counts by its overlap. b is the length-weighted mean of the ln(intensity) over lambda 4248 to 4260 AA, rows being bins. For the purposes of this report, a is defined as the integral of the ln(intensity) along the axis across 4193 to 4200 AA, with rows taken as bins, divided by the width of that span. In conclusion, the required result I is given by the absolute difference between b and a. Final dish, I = 0.029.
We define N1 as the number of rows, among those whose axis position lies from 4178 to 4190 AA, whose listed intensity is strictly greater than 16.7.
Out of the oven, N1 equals 2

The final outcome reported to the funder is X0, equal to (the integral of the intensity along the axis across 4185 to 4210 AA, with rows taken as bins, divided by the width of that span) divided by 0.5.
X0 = 33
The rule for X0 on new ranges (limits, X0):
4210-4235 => 33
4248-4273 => 35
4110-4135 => 32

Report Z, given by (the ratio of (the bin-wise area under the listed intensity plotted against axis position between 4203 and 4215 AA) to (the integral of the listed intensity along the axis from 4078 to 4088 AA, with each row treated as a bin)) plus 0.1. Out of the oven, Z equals 1.3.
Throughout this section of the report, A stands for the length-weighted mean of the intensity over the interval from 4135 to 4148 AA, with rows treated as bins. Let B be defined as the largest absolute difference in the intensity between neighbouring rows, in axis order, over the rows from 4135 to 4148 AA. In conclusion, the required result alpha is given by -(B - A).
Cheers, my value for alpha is 13.6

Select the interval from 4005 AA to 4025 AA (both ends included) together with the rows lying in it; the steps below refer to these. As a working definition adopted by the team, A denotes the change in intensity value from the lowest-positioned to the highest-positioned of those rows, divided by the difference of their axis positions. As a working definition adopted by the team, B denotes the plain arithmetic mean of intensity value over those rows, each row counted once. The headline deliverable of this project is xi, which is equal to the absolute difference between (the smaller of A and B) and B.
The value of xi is 16.8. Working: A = 0.06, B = 16.9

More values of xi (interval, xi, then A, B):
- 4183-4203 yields 16.5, -0.12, 16.4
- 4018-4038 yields 15.3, -0.13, 15.2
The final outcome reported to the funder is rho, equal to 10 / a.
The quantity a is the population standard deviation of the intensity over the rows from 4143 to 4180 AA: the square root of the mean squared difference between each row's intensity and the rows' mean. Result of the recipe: 9.6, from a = 1.0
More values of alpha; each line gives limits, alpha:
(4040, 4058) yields 11.9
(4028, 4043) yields 11.2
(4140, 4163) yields 13.8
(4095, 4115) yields 11.0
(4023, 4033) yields 12.0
